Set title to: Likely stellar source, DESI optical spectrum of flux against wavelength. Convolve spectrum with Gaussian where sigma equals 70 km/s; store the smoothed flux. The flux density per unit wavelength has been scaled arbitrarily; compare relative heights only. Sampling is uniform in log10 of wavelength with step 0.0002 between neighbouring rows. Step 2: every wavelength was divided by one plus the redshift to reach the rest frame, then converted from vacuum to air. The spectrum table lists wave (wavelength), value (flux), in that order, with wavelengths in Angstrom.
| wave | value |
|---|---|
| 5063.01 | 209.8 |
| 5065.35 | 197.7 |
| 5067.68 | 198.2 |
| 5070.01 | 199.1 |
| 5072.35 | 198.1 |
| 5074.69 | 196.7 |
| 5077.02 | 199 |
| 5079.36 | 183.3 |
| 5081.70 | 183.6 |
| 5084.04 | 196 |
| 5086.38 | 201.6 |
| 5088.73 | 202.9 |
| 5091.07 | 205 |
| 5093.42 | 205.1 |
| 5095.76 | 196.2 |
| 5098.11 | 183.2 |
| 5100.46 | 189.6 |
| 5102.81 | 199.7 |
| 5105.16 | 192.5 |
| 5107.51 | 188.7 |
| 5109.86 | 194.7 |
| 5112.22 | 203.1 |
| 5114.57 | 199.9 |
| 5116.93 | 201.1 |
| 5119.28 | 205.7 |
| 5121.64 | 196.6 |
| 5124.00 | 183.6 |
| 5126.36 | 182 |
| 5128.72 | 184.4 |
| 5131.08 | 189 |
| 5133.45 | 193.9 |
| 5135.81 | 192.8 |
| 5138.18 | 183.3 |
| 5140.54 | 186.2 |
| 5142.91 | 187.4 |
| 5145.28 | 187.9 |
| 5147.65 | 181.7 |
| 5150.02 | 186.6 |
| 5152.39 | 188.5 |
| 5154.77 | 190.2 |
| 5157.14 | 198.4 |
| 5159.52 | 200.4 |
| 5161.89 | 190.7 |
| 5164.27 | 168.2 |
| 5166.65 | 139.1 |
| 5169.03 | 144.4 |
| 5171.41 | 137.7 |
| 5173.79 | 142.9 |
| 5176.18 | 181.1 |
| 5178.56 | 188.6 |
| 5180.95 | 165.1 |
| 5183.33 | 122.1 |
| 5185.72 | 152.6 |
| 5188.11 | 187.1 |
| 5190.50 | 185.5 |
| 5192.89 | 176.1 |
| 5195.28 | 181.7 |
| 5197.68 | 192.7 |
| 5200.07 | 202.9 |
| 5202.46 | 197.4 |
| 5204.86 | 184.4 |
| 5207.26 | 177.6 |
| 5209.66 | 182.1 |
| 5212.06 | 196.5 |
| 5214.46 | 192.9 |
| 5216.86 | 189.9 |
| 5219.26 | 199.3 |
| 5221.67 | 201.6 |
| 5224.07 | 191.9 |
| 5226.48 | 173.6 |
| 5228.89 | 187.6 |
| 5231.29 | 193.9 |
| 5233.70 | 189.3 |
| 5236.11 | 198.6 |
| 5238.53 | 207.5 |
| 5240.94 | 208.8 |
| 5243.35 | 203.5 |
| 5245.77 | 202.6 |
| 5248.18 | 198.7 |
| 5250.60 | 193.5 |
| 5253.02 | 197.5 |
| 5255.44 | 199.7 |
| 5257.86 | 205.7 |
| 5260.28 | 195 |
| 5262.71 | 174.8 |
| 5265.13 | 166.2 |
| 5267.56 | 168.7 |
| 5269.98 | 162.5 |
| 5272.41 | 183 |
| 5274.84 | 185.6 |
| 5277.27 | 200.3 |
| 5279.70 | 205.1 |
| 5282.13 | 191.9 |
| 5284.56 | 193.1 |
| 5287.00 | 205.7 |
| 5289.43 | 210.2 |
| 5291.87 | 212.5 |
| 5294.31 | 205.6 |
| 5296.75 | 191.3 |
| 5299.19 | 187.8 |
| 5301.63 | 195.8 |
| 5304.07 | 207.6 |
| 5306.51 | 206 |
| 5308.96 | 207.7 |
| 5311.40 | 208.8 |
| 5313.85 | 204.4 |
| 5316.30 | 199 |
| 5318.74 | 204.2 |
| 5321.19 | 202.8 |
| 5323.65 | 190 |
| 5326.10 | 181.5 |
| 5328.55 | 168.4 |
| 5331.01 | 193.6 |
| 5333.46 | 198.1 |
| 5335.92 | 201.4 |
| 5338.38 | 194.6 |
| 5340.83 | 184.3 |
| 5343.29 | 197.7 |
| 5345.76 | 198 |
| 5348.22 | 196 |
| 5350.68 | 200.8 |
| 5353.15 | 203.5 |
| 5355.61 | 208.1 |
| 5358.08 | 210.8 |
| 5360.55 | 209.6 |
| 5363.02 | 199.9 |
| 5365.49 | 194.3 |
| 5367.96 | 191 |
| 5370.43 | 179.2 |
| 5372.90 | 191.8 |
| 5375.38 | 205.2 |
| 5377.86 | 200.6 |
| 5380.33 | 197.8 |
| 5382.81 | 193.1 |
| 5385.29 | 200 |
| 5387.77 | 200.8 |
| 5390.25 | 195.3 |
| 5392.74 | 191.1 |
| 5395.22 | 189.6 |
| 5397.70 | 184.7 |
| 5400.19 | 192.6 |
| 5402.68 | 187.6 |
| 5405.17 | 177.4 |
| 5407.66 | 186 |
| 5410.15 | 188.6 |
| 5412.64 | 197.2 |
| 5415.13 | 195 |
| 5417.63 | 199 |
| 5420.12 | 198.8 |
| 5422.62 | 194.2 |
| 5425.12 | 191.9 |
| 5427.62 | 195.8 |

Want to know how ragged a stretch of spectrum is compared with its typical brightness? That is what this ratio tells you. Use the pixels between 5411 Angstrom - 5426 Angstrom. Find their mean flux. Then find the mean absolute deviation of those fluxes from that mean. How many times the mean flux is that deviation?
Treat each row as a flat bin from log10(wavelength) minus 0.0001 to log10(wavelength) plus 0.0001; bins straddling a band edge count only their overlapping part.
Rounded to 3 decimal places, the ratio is 0.012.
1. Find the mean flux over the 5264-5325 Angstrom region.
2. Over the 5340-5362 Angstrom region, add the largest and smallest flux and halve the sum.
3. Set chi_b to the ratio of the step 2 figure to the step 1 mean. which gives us 1.01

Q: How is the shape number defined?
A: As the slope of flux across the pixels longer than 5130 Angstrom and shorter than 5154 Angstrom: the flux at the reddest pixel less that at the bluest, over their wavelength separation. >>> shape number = 0.0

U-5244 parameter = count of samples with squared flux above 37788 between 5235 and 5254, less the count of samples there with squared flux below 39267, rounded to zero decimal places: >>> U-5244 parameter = 5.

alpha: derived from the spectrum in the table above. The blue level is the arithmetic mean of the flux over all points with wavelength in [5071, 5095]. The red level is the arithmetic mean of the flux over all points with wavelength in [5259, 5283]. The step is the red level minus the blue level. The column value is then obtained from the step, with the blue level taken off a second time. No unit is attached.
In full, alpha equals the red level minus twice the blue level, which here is -211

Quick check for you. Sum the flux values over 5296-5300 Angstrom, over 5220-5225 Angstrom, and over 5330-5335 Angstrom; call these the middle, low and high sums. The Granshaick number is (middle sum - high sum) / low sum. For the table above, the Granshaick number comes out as -0.03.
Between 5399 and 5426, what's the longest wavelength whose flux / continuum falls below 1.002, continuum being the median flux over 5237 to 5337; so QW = 5425.12 Angstrom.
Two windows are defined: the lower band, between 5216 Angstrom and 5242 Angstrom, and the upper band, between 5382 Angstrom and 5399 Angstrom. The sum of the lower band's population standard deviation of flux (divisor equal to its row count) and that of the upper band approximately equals 15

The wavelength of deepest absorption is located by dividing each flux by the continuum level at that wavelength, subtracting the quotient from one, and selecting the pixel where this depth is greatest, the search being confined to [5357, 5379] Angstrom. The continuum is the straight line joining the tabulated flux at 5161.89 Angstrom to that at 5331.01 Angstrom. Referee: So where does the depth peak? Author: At 5370.43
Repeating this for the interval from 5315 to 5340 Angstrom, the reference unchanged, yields 5328.55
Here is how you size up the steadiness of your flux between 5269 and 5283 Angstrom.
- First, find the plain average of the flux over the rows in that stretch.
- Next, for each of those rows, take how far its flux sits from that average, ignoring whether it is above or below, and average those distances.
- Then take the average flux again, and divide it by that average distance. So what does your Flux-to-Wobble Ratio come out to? 17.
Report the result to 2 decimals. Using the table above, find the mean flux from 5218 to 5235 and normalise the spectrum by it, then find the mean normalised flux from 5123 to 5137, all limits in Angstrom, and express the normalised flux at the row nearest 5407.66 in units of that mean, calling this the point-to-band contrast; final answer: 0.99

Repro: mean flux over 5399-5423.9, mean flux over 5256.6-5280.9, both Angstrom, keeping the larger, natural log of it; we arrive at 5.26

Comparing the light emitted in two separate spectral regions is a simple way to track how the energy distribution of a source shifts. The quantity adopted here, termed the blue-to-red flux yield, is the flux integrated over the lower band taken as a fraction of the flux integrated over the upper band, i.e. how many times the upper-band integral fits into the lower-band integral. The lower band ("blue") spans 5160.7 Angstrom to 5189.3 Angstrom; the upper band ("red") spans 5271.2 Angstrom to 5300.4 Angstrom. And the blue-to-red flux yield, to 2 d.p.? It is 0.79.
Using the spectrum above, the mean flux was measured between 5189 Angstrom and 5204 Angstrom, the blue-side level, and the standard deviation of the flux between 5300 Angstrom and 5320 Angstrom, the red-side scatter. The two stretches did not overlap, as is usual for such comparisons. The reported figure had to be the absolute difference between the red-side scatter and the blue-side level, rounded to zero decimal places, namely 185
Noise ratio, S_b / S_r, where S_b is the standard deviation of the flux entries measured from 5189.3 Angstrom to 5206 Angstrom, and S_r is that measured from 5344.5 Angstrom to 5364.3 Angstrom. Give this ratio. 1.7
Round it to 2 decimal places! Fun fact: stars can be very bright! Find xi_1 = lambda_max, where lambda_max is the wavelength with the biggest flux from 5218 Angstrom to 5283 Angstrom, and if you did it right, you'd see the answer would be 5240.94 Angstrom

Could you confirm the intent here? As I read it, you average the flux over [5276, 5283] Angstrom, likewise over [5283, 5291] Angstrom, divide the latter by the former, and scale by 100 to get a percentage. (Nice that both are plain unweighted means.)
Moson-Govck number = 102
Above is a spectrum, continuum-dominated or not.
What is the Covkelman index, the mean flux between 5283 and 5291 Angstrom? 203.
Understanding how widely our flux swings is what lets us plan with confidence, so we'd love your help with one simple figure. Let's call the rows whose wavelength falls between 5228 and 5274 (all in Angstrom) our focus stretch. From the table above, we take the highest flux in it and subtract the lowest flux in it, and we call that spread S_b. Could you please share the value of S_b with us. 46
